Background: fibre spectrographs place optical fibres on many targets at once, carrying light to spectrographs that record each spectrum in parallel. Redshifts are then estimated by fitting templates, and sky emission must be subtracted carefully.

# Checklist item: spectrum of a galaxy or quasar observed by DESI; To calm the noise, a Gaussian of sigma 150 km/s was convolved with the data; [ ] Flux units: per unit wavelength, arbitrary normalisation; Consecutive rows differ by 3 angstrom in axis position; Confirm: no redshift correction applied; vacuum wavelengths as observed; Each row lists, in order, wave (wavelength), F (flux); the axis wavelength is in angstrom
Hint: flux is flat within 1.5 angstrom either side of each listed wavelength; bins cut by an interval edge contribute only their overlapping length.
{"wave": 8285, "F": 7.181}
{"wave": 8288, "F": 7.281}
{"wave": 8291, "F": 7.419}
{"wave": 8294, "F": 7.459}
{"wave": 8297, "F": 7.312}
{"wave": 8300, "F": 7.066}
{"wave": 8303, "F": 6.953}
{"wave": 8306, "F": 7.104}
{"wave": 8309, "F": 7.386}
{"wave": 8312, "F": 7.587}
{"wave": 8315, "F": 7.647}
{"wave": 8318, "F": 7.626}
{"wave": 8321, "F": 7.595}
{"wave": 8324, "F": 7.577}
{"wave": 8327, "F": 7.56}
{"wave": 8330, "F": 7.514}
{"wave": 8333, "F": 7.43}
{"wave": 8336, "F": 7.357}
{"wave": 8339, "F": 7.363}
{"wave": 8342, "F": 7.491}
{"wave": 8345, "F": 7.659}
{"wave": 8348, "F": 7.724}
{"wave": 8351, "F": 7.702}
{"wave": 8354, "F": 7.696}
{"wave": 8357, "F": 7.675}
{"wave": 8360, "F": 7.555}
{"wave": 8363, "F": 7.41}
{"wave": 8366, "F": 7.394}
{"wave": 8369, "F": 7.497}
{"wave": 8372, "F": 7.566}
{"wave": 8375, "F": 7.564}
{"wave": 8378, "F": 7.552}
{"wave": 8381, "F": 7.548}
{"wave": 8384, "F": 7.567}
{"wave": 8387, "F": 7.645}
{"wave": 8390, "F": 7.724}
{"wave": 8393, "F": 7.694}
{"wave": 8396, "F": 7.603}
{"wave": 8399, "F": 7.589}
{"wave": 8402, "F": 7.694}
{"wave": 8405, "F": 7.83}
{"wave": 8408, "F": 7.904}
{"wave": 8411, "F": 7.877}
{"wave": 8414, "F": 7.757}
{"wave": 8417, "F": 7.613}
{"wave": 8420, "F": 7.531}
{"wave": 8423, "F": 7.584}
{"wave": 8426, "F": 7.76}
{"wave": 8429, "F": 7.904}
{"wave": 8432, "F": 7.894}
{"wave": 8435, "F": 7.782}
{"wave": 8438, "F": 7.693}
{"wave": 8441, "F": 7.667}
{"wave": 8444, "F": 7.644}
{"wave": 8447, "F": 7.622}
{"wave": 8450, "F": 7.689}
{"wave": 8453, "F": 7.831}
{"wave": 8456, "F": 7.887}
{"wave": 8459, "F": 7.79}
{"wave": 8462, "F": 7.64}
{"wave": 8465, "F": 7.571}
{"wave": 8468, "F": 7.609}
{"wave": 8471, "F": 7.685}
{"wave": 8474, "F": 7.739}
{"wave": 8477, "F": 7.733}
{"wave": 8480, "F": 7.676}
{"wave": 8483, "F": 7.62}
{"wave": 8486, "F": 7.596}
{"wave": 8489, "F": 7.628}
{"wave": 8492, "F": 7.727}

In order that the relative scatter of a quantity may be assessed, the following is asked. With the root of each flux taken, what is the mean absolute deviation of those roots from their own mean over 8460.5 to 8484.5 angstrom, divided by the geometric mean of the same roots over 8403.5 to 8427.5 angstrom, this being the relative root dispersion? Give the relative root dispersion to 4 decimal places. 0.0032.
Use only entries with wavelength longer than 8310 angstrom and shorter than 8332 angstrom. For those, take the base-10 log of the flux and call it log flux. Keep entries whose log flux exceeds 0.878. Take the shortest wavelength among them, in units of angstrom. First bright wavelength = 8312 angstrom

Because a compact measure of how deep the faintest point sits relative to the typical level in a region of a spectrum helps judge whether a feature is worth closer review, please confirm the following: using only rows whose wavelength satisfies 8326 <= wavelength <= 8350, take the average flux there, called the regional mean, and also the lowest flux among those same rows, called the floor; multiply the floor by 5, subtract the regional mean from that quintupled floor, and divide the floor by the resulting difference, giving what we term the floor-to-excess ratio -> 0.251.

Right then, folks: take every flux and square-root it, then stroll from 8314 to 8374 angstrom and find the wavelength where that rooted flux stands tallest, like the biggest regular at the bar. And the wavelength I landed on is 8348 angstrom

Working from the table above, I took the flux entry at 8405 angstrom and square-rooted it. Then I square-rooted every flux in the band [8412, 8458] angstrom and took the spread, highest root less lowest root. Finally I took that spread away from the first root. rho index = 2.73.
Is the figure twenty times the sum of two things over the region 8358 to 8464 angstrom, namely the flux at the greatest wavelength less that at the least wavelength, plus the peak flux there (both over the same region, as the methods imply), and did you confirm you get 160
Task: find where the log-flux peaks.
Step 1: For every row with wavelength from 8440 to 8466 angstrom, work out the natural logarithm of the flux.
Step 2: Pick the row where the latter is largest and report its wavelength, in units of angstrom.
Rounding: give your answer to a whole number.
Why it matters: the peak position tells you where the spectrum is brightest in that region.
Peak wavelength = 8456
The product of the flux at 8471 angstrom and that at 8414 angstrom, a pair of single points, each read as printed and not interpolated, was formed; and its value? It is 59.6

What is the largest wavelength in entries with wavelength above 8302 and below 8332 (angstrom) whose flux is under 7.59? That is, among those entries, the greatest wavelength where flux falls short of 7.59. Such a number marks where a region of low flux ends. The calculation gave 8330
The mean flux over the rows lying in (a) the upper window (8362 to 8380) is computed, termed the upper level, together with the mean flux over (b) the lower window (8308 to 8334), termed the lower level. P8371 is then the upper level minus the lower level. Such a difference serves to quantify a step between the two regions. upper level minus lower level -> -0.05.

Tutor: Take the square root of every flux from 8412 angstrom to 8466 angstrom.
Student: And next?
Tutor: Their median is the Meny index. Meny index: 2.77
